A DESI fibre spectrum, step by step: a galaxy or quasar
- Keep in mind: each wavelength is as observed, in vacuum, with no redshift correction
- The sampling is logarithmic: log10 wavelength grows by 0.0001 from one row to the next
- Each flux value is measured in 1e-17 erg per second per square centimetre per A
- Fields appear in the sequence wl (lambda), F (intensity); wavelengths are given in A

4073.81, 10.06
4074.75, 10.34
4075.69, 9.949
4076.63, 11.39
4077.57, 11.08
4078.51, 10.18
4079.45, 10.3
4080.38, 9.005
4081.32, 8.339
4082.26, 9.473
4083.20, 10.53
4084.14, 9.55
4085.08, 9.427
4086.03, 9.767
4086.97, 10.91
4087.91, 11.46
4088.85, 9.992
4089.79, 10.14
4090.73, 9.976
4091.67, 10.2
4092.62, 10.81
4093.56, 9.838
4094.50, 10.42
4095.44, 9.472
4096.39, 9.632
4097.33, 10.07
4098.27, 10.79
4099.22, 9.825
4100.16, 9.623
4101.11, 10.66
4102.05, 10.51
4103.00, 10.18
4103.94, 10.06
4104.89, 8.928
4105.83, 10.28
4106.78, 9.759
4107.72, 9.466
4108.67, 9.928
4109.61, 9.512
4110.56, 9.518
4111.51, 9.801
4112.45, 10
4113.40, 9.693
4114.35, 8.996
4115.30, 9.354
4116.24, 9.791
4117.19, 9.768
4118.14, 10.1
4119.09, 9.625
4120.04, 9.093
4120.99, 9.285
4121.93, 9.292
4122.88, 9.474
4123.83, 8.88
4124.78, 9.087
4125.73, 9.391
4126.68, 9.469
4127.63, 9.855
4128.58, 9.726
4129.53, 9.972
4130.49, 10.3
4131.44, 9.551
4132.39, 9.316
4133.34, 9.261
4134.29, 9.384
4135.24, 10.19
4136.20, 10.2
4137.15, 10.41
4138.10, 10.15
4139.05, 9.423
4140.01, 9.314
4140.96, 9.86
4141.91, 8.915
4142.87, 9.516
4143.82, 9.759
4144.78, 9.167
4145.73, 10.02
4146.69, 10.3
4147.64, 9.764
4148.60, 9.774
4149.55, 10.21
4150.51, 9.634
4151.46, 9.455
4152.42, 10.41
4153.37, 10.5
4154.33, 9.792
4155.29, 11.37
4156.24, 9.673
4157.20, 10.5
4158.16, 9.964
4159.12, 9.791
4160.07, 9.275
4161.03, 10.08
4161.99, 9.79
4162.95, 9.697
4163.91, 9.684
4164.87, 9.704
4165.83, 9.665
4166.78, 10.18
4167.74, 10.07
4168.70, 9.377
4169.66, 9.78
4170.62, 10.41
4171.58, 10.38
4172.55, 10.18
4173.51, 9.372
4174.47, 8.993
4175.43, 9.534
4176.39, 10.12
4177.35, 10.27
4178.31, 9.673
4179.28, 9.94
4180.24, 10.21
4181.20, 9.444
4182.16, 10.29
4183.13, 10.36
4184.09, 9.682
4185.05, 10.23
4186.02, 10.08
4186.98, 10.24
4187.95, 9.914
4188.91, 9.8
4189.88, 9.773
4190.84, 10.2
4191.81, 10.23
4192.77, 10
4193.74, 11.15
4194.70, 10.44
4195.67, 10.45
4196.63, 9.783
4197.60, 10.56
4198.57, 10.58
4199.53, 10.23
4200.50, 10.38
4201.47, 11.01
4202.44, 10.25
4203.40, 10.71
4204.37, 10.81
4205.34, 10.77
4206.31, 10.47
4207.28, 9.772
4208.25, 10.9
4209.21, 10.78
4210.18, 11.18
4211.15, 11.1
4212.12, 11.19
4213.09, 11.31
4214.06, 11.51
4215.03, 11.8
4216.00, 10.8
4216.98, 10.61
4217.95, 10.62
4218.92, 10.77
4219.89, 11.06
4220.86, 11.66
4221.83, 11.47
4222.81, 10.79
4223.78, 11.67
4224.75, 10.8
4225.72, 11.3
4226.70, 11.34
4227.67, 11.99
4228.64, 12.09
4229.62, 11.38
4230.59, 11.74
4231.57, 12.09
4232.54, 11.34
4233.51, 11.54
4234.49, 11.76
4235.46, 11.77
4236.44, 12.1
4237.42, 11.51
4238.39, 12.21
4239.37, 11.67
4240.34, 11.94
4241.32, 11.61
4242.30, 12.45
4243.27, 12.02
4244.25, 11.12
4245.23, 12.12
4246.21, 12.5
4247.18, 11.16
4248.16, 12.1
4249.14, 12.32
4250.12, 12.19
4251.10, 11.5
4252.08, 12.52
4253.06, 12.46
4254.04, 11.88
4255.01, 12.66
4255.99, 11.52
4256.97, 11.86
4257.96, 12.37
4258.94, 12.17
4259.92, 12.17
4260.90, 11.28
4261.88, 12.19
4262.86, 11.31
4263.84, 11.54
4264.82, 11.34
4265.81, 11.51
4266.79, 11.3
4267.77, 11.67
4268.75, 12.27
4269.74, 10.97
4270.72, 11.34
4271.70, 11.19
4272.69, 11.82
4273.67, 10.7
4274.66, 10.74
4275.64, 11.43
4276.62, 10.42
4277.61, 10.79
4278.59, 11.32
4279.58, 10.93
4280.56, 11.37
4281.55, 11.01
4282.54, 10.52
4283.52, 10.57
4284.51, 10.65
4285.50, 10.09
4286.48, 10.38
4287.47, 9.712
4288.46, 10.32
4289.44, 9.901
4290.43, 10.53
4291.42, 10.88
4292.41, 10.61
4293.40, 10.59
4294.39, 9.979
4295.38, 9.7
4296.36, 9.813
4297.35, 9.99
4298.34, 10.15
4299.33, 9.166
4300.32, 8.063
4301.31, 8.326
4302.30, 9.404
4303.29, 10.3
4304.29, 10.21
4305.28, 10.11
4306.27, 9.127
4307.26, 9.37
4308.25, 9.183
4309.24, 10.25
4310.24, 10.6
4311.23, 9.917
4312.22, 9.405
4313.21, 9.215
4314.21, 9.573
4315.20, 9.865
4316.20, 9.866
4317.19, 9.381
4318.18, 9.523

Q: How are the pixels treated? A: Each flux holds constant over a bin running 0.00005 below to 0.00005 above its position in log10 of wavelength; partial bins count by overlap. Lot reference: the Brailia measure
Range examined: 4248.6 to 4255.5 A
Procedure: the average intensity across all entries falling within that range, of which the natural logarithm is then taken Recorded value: 2.50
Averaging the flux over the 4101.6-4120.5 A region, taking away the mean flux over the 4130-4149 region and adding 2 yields 2.0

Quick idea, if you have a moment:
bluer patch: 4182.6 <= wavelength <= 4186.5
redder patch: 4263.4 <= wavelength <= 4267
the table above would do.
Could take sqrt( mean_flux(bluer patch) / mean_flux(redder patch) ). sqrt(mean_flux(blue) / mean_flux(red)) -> 0.94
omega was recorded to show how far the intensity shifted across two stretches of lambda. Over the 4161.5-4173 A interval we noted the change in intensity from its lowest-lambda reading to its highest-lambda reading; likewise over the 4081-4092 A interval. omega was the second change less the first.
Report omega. 1.5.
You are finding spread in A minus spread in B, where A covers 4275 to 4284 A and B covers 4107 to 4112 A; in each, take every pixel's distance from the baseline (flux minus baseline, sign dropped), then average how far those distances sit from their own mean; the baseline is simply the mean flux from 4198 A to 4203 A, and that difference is 0.12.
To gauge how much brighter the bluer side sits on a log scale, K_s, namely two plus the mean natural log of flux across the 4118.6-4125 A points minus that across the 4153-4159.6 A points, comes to 1.90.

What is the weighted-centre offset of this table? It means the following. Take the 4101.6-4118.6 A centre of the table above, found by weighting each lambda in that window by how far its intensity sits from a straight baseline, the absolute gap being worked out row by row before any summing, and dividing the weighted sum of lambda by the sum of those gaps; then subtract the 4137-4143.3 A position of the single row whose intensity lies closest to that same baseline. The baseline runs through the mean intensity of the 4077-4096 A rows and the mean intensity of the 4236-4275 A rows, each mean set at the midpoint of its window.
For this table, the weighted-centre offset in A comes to -26.1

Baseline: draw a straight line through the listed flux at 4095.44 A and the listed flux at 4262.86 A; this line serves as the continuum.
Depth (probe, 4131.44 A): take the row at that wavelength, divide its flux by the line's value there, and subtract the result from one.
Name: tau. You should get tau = 0.0320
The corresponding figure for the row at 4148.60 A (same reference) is 0.0280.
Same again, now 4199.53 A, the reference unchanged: 0.0362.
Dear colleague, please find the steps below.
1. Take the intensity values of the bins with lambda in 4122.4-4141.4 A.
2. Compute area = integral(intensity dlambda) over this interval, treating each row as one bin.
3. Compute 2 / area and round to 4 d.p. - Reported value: 0.0109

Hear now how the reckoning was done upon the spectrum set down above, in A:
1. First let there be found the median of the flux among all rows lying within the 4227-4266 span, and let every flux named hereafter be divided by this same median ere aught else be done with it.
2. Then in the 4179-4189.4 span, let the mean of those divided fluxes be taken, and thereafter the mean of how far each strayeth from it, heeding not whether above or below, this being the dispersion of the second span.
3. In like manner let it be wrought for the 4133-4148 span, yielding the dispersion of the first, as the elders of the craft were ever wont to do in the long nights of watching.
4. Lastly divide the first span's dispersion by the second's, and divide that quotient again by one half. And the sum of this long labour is 3.3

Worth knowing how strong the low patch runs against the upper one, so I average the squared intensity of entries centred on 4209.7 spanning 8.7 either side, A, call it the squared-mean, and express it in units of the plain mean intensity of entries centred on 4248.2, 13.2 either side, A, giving 9.9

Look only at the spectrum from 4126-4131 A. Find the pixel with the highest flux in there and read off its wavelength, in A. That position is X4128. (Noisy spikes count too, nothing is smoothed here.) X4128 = 4130.49 A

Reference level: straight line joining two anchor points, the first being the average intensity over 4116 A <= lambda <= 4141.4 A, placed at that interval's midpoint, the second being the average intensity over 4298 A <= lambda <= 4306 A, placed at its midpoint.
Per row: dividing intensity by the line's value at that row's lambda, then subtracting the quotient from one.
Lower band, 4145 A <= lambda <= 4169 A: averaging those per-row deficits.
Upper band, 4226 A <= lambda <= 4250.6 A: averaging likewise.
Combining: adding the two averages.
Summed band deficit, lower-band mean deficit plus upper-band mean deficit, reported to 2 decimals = -0.28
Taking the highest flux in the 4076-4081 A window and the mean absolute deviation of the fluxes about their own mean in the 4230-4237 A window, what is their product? 2.2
